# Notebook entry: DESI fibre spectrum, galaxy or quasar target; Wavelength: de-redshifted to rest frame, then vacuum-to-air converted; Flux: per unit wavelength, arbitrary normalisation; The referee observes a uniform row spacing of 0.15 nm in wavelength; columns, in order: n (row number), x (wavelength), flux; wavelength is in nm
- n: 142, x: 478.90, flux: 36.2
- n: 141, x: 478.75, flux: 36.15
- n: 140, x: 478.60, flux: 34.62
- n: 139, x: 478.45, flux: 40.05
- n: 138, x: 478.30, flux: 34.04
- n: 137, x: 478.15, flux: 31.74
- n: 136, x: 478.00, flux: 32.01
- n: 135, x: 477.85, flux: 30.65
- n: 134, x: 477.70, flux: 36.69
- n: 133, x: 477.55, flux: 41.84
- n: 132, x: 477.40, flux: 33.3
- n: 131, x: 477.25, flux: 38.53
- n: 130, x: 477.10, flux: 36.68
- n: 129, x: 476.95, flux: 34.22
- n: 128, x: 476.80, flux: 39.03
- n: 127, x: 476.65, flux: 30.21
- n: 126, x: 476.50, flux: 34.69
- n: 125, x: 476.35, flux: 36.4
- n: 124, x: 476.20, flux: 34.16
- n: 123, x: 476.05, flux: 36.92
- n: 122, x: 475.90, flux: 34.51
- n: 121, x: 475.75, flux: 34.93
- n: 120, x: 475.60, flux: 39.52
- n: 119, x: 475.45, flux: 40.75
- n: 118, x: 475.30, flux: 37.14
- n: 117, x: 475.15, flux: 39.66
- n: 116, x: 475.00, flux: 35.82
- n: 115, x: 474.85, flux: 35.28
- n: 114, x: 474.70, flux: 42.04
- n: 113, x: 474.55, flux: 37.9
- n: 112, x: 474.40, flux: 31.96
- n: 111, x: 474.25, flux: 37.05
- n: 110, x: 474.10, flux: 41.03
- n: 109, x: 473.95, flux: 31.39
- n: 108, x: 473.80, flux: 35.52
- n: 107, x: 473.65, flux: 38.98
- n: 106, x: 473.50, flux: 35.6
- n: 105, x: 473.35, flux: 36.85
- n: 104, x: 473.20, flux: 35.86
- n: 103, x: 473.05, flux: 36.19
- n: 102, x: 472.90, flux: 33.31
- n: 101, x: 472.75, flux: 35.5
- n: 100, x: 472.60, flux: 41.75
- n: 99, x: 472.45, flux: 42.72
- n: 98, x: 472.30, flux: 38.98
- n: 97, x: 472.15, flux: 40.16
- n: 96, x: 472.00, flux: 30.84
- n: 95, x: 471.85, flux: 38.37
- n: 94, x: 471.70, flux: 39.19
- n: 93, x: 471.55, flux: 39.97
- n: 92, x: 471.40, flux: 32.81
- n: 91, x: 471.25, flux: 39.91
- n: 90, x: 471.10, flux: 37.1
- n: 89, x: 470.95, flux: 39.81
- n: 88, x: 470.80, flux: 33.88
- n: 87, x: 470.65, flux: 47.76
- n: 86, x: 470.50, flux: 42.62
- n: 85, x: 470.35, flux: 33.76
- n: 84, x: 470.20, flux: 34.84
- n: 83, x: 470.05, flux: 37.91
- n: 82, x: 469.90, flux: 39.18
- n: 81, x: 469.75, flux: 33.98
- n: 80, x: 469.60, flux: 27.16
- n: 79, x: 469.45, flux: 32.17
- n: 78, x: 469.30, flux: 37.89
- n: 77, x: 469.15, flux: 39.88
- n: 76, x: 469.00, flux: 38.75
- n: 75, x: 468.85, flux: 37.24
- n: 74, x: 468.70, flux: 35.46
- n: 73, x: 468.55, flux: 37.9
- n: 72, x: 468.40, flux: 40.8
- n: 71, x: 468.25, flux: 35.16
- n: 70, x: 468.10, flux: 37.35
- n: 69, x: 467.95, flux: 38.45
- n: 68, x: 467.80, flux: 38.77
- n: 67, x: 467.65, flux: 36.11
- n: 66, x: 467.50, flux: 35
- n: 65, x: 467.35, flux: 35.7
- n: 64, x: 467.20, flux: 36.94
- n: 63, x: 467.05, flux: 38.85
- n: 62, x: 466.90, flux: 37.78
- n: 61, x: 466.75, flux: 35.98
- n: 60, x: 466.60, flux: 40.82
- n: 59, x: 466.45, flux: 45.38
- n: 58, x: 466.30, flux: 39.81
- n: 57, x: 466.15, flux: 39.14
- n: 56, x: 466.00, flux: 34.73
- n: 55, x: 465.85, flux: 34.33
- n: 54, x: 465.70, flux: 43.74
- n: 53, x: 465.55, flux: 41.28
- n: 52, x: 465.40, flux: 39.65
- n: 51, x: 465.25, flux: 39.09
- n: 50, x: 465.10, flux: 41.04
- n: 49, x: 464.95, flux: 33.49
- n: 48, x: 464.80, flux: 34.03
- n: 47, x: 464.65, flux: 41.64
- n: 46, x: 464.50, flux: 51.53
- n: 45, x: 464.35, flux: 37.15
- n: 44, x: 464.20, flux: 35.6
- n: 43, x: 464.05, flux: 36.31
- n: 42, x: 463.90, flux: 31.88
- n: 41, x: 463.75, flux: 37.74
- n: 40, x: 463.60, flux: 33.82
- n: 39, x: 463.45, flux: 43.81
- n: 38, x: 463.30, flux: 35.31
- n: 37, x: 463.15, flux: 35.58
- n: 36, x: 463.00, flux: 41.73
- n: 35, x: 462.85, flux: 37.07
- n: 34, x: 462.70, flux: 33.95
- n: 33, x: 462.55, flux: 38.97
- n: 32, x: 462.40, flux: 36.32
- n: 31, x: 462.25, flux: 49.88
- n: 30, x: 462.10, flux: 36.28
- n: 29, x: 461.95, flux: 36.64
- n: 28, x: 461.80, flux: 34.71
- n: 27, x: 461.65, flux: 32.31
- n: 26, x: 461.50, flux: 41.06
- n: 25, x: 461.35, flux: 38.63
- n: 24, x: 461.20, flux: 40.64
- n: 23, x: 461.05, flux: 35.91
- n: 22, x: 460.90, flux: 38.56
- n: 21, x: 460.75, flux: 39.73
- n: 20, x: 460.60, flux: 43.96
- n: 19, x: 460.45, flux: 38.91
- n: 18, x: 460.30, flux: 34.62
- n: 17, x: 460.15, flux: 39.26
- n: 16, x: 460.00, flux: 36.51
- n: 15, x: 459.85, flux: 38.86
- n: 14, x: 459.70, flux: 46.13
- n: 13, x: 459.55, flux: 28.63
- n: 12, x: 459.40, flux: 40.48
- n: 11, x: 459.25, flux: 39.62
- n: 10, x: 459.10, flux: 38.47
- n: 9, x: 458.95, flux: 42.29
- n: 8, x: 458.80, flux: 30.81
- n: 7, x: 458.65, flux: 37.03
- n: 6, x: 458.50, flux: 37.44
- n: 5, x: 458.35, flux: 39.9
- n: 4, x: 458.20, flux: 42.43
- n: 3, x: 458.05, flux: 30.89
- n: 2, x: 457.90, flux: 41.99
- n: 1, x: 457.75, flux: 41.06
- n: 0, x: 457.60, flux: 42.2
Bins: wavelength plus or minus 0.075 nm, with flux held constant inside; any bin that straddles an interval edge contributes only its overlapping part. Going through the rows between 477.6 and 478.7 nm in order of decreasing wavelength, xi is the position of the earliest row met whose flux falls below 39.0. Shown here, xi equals 478.60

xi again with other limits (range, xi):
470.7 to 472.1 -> 472.00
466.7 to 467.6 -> 467.50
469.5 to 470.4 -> 470.35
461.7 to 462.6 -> 462.55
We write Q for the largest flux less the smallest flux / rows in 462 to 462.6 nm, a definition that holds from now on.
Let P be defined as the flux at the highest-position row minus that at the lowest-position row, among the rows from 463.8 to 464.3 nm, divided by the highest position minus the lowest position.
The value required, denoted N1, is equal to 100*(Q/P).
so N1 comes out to 110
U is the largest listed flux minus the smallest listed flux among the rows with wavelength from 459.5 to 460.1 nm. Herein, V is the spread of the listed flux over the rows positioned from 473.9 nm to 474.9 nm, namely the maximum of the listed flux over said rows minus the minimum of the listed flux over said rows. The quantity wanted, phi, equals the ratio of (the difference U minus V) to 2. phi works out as 3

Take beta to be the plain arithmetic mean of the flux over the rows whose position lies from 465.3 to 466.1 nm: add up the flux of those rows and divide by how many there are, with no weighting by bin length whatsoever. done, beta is 38.7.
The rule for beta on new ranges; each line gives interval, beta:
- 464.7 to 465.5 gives 37.5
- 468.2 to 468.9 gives 37.3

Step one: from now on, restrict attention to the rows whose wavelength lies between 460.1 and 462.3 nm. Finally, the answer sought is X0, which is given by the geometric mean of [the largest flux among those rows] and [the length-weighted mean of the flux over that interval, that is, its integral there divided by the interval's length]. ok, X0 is 44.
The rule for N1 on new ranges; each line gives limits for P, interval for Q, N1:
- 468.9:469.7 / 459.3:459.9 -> -91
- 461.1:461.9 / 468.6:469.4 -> -45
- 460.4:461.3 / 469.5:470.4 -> 521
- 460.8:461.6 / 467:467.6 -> 92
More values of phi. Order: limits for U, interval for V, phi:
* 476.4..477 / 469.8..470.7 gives -3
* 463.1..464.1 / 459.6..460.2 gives 1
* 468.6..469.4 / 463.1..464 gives -4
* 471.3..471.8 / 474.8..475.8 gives 1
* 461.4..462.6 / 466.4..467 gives 4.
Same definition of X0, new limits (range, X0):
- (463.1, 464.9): 44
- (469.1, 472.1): 42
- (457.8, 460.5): 42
